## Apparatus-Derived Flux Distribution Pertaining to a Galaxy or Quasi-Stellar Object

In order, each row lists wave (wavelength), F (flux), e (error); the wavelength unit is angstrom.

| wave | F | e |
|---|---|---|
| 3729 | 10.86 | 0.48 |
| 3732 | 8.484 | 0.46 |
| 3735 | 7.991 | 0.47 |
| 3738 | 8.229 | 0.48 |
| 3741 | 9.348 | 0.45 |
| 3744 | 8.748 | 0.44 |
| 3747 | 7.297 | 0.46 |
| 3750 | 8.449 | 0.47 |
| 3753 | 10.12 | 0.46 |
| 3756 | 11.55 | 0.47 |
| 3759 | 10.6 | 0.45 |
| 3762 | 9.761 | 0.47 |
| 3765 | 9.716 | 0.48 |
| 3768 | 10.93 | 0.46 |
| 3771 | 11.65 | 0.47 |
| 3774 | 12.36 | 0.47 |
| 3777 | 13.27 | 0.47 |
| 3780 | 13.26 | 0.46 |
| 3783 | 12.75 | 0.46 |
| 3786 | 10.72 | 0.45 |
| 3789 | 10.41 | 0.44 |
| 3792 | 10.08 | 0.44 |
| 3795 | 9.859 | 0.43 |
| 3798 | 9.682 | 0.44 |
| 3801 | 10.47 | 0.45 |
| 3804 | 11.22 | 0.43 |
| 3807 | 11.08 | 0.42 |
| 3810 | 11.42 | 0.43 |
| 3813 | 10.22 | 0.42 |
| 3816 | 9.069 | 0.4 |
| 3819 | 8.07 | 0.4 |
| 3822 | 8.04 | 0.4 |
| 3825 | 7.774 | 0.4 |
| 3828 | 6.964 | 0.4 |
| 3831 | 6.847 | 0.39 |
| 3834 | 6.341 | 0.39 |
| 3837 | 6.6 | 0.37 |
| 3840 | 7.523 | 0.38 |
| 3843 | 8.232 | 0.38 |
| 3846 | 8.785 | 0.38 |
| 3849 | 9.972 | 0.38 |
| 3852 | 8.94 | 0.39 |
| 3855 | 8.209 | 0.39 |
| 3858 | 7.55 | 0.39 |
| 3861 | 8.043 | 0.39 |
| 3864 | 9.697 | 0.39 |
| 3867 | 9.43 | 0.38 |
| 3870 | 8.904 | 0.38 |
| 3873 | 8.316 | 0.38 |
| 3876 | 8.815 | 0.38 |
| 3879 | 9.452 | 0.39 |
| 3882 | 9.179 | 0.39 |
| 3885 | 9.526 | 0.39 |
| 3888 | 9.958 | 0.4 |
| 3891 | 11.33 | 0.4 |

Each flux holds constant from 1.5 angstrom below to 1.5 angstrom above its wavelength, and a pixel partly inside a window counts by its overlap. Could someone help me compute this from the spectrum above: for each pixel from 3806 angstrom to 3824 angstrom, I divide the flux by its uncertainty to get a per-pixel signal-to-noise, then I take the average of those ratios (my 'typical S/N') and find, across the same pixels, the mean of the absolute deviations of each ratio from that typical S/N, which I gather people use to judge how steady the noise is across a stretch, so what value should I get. 2.39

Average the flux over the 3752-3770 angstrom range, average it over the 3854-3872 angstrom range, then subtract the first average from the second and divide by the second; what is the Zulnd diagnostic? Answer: -0.21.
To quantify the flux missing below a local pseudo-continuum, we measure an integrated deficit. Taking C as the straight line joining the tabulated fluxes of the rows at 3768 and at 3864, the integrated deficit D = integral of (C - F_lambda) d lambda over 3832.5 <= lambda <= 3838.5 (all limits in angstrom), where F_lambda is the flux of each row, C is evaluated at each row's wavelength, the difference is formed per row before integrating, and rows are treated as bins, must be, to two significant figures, 22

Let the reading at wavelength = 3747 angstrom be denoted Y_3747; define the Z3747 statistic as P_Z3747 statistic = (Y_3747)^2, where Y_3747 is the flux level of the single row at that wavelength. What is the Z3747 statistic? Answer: 53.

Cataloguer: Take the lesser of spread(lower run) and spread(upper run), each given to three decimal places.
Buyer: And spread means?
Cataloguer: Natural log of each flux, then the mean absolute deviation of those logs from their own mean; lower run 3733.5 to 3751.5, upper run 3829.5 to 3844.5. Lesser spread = 0.061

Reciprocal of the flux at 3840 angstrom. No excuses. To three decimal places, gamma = 0.133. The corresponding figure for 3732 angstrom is 0.118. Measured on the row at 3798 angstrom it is 0.103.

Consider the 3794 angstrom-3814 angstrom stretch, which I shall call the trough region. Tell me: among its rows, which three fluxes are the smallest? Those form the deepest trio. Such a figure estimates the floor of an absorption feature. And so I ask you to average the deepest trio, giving 9.9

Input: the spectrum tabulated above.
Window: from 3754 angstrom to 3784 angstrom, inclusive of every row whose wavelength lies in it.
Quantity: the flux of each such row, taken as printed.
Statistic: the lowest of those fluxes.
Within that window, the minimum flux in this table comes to 9.716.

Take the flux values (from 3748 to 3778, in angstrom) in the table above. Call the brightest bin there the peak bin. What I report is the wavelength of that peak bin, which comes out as 3777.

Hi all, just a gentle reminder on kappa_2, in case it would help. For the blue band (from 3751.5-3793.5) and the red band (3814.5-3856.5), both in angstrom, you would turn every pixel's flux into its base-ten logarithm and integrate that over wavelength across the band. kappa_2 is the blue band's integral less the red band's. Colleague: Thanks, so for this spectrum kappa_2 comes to 6.3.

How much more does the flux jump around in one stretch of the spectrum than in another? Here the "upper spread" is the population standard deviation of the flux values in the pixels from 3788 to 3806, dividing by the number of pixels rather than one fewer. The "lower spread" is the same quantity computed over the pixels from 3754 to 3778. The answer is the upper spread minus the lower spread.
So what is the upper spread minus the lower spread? -0.65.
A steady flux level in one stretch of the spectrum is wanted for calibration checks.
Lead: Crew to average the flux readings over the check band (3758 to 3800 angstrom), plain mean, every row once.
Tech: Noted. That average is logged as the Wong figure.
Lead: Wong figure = 11.07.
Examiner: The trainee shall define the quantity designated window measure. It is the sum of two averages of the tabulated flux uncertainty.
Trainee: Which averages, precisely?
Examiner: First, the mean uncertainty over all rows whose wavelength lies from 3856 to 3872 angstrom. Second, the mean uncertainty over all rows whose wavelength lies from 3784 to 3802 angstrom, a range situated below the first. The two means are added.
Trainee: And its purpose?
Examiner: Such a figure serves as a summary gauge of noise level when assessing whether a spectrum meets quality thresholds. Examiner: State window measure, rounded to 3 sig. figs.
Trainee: 0.828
